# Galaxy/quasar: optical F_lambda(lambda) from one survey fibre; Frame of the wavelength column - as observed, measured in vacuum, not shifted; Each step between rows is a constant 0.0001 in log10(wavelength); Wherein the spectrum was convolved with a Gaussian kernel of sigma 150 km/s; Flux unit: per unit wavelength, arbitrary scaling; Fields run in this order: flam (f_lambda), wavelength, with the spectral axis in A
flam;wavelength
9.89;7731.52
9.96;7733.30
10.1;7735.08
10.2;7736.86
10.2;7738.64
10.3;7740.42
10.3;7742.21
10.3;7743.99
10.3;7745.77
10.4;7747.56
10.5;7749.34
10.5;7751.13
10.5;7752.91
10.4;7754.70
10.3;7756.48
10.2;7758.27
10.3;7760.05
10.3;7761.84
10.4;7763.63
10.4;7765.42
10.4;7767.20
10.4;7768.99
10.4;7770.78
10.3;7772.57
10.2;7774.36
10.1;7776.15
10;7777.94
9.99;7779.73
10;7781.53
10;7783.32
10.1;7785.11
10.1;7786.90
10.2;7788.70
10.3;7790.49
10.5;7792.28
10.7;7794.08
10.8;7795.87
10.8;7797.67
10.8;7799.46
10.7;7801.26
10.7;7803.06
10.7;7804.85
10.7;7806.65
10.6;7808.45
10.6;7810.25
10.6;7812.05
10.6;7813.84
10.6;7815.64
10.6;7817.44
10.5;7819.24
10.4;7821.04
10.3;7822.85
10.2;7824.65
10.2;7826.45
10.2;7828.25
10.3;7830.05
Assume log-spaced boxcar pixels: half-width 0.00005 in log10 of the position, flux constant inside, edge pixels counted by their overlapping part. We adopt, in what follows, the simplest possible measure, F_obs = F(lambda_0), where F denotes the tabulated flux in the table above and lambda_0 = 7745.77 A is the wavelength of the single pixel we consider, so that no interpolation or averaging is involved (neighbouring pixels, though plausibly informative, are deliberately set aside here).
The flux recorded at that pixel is 10.3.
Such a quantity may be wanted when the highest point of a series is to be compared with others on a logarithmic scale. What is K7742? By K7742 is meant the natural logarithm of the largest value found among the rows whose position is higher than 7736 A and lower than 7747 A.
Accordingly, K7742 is 2.33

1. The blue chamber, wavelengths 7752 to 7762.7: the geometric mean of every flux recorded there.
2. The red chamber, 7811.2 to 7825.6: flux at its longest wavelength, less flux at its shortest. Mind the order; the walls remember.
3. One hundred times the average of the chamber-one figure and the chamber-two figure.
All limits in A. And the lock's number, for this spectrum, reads 496.6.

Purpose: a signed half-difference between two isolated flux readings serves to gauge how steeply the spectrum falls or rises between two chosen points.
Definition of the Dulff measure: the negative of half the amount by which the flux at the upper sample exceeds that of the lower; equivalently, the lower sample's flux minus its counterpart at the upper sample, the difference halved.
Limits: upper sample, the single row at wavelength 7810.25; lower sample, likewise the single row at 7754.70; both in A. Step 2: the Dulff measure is -0.10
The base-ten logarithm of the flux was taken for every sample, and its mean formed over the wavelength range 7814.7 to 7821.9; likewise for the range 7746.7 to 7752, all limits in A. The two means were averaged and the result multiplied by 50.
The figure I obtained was 51.05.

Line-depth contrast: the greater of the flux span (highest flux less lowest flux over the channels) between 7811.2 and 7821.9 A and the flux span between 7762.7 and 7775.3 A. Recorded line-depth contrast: 0.20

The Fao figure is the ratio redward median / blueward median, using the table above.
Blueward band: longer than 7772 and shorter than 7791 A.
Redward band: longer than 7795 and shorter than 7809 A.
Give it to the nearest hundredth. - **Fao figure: 1.06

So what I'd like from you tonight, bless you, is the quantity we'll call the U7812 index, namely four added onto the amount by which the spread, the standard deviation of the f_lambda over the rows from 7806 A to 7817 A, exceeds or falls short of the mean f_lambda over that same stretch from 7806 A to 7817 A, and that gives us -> -6.58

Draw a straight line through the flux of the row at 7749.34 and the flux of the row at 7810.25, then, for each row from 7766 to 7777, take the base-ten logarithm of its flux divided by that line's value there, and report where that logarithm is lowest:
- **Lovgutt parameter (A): 7776.15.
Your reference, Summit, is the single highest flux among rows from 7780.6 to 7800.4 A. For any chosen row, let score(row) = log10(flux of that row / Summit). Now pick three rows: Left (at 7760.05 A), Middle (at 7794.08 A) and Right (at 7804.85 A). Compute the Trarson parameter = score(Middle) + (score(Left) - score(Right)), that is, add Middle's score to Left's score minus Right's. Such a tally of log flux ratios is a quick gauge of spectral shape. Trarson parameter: -0.021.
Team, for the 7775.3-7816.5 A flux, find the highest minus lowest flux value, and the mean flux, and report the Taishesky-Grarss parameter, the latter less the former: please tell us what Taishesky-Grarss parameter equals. 9.6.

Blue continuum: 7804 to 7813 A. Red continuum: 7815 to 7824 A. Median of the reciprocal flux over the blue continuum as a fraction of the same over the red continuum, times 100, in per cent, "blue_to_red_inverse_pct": 99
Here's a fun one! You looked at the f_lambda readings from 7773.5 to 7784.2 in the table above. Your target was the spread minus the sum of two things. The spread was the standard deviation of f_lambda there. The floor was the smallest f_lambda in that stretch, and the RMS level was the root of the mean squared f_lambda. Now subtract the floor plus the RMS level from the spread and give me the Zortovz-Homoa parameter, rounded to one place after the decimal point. -20.0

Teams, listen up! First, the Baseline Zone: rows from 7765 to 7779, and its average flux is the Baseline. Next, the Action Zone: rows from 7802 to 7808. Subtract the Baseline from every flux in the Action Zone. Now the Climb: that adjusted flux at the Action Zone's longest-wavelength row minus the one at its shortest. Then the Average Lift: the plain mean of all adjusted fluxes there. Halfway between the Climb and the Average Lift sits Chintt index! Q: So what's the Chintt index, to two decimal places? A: 0.21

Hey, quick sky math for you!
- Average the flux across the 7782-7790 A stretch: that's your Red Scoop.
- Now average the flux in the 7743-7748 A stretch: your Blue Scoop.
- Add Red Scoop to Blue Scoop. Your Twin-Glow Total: 20.4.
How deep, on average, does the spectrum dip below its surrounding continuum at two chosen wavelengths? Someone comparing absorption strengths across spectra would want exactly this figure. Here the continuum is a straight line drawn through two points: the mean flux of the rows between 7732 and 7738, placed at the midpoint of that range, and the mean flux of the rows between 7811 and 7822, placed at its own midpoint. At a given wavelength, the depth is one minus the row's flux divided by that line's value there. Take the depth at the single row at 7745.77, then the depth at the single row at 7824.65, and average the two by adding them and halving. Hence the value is 0.011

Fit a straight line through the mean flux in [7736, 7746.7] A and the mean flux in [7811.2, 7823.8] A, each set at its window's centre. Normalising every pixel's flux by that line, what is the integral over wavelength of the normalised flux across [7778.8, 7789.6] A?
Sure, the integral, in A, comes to 10.4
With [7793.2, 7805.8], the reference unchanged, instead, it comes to 12.9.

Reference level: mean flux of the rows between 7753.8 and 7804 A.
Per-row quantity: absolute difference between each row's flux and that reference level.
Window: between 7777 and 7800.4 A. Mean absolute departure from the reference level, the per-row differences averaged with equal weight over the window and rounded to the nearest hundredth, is 0.30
